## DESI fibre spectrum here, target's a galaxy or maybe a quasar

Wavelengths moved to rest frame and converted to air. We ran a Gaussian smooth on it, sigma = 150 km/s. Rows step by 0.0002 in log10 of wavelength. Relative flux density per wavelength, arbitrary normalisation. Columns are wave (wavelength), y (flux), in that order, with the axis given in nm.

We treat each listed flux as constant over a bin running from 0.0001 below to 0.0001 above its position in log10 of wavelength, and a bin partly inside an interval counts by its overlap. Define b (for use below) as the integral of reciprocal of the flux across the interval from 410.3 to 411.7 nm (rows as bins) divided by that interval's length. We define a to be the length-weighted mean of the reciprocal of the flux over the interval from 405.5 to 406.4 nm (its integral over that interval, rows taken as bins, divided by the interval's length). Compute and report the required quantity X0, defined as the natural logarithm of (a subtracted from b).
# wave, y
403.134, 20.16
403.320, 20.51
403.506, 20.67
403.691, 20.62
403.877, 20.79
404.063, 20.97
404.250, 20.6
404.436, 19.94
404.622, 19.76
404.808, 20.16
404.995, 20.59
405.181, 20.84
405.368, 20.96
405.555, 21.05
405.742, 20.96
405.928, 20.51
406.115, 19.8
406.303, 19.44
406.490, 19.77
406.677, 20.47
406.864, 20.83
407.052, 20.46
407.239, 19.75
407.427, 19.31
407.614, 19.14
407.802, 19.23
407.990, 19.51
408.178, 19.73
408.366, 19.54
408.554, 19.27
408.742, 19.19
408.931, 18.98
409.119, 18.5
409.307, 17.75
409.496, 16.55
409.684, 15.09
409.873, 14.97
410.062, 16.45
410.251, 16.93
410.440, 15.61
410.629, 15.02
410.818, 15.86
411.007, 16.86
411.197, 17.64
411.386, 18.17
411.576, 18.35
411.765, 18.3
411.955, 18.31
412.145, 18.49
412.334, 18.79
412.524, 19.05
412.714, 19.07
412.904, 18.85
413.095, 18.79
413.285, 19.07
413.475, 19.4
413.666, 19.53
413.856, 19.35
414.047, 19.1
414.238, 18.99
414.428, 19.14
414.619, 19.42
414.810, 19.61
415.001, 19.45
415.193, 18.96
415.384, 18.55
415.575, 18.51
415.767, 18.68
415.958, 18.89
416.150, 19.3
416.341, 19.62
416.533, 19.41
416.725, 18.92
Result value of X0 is -4.6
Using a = 0.049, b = 0.0598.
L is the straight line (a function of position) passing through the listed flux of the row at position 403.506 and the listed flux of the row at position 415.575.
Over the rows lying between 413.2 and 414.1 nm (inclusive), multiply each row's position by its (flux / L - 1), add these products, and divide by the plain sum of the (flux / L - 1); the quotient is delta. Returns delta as 413.70 nm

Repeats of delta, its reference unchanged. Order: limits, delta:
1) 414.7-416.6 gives 415.80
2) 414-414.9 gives 414.56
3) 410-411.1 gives 410.54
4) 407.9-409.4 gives 408.95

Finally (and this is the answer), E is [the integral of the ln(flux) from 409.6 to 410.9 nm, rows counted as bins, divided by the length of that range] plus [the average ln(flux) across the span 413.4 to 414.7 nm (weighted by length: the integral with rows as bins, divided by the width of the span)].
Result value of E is 5.71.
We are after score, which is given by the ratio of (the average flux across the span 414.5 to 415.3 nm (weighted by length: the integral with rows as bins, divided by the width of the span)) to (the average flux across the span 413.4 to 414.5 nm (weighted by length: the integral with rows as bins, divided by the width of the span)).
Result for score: 1.00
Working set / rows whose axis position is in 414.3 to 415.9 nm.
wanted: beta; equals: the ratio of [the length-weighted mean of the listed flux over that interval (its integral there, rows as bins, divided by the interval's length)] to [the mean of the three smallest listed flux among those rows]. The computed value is 1.02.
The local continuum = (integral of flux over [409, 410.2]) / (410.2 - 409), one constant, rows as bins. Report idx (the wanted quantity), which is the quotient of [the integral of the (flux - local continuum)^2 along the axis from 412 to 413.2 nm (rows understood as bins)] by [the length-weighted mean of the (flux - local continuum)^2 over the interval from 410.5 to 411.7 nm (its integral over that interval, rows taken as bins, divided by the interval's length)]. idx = 3.6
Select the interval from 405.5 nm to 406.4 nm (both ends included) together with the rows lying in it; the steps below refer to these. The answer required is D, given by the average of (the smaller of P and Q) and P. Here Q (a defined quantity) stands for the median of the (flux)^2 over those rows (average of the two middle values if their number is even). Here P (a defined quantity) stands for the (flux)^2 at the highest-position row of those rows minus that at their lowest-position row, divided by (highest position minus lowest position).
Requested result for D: -87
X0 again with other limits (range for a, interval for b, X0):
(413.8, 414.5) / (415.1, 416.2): -7.0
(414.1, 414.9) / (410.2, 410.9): -4.5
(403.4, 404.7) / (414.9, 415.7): -5.5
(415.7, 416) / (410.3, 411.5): -4.9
